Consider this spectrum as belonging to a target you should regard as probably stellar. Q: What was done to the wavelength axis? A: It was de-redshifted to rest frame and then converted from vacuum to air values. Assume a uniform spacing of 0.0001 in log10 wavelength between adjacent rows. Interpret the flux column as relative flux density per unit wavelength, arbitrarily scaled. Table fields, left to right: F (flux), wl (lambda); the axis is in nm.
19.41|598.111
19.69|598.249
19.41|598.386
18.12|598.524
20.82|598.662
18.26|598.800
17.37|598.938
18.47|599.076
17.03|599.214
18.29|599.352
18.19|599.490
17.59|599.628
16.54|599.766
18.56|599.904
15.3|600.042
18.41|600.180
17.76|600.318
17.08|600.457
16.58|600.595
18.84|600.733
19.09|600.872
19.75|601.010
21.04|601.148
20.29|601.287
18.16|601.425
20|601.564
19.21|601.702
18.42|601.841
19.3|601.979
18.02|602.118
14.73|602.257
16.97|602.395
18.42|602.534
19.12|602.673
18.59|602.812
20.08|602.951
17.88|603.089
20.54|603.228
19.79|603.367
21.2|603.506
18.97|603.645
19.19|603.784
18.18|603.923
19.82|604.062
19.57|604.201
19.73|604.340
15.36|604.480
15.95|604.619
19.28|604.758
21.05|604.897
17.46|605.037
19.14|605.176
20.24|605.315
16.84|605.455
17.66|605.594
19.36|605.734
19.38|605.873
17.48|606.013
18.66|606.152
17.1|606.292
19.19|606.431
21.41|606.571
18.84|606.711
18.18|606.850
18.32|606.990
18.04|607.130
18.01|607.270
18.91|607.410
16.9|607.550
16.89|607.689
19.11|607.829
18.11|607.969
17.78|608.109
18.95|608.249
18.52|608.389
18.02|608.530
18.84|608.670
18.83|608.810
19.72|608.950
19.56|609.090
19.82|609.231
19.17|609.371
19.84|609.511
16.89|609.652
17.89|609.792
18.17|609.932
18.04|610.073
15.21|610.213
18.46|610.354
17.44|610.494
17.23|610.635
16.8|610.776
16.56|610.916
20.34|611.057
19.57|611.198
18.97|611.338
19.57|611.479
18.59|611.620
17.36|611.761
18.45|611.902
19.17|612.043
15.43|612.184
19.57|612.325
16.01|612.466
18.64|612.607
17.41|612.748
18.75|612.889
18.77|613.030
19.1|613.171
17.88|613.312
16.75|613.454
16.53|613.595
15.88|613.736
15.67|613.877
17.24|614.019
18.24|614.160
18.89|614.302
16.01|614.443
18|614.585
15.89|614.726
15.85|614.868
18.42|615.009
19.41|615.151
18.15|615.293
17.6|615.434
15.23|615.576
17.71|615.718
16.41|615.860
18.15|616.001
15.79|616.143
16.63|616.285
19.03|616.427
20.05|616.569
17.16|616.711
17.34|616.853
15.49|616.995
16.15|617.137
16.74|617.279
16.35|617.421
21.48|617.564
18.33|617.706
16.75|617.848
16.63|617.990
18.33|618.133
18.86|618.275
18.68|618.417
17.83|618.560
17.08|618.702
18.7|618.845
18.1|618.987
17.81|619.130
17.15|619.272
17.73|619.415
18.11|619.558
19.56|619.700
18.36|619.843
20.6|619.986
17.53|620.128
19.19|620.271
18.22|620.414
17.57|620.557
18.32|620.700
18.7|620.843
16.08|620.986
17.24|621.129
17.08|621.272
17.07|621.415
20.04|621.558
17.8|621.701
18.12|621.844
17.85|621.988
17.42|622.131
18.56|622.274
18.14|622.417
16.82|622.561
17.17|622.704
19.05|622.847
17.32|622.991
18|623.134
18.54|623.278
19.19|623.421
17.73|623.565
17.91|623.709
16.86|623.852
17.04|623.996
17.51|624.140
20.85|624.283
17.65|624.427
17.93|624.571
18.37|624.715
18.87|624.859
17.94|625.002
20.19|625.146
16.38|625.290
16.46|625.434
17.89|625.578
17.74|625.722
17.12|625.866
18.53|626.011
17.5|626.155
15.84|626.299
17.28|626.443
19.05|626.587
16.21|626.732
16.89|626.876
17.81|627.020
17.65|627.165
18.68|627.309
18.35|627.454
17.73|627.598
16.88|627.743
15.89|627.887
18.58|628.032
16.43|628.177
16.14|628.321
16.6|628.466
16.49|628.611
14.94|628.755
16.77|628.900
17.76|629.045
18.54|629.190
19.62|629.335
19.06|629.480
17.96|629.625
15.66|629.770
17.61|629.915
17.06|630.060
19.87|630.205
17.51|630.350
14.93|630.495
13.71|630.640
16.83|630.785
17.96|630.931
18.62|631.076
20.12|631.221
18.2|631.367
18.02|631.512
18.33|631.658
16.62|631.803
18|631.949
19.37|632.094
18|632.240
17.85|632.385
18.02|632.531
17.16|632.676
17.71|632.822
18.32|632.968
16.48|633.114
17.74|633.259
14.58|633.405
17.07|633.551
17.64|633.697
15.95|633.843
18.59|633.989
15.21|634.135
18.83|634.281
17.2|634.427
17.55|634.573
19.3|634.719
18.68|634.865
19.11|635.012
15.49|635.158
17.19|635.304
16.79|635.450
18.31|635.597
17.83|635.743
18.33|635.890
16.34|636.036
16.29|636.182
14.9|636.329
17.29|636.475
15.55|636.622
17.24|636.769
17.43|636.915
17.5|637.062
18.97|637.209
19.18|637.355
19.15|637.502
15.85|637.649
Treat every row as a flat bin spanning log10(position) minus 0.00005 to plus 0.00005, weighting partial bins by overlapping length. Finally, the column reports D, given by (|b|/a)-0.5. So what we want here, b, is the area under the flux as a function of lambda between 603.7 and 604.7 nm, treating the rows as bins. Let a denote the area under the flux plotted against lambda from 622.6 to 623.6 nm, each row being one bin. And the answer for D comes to 0.51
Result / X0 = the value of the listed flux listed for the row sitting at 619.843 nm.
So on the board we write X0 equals 18.36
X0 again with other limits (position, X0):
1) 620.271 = 19.19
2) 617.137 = 16.15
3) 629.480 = 19.06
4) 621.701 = 17.8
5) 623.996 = 17.04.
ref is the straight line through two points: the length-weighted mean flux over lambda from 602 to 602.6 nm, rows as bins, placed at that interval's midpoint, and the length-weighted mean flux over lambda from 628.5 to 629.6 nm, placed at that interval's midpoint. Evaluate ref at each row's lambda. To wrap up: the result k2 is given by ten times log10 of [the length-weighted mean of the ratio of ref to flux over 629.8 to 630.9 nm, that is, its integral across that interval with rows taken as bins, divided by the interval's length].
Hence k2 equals 0.3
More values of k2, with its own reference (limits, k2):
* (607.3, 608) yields -0.2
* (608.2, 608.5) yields -0.3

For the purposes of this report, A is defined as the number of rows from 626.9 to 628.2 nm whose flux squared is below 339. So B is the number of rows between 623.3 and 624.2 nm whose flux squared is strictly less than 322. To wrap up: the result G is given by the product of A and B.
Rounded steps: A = 7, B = 5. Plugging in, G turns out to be 35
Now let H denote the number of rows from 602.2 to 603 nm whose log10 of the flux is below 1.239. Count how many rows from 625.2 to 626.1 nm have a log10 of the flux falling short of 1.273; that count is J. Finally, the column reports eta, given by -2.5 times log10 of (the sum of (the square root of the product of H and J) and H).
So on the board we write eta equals -1.84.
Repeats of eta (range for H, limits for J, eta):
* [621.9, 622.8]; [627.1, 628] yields -1.84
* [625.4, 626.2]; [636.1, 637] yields -1.84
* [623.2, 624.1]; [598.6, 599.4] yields -1.78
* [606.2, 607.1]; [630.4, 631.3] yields -1.28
